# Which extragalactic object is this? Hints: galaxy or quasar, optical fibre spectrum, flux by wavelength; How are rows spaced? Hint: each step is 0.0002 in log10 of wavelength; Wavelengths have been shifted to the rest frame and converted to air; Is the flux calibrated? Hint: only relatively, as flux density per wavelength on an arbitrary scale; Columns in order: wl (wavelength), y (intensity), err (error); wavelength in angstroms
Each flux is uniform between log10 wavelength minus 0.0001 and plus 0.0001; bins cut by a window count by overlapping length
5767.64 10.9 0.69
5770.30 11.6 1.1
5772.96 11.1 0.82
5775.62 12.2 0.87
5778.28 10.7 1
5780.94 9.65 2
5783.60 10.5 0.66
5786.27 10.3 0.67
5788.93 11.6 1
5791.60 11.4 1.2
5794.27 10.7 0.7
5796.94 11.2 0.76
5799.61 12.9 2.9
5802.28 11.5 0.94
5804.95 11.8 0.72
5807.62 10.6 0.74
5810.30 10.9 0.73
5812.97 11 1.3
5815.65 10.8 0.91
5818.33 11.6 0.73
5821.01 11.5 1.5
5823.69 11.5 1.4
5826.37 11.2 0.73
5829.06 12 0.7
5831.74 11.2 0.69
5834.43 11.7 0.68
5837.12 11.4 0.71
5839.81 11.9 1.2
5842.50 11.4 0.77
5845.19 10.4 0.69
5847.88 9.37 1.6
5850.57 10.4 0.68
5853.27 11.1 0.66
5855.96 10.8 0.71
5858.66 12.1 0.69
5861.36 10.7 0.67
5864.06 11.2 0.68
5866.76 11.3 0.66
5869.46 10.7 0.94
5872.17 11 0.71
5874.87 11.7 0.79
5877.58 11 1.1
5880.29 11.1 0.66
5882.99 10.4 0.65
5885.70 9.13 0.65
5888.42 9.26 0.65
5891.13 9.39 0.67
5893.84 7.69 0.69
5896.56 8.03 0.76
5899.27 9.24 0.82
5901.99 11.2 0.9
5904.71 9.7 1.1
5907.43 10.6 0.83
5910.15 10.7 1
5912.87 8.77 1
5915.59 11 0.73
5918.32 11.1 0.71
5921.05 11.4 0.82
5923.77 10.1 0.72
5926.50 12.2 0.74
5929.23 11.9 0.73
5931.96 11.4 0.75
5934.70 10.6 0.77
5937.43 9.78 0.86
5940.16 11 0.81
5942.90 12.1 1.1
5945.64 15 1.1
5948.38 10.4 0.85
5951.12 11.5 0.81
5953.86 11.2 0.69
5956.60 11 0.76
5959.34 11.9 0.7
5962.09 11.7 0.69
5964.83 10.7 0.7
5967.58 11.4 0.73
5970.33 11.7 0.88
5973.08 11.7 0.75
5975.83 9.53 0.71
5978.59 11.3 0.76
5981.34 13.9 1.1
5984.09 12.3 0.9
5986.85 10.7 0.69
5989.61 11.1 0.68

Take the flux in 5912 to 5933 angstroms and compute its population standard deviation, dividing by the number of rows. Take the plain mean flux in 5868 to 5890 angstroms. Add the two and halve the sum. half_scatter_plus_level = 5.8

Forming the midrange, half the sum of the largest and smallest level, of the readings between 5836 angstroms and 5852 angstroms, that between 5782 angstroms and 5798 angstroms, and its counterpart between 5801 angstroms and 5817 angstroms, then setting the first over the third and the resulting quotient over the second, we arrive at 0.087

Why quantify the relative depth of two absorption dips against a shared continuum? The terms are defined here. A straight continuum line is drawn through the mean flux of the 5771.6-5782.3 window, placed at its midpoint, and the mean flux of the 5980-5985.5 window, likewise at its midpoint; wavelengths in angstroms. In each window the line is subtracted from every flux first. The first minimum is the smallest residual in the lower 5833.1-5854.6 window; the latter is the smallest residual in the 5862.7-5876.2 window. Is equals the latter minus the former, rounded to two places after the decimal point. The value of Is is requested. 1.10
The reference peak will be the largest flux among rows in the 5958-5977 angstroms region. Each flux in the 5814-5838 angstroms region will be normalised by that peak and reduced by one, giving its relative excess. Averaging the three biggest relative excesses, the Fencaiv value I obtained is -0.01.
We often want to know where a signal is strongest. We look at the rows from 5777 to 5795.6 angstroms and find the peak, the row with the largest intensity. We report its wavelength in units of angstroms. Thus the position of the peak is 5788.93 angstroms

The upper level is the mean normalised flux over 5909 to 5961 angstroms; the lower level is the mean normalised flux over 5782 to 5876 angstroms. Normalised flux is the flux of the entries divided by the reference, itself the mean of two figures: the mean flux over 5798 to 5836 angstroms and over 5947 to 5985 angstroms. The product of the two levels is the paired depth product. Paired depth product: 0.96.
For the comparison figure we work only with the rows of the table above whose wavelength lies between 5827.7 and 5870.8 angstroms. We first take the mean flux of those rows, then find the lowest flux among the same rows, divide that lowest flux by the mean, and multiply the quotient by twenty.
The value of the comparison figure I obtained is 16.9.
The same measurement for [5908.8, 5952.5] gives 15.7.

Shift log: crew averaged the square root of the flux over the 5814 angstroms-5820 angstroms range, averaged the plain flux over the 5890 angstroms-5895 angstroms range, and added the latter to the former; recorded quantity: 11.89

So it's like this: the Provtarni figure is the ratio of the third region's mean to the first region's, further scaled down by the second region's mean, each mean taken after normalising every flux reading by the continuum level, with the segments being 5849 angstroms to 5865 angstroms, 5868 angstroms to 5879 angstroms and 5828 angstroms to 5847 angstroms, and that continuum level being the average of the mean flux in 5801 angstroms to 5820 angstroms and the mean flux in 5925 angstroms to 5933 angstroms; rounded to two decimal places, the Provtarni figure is 1.07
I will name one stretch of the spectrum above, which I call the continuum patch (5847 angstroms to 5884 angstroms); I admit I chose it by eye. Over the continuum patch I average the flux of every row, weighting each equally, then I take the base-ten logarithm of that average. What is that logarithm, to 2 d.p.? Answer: 1.04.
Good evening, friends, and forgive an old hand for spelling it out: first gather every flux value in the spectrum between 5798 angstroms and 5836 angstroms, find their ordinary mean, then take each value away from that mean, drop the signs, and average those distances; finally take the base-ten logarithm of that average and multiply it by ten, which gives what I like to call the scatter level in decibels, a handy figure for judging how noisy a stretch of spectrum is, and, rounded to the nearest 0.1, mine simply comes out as -3.7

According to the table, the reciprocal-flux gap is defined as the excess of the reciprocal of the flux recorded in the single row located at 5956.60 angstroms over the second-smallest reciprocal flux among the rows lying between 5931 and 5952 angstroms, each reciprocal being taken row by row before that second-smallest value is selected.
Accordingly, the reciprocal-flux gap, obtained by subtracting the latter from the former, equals 0.008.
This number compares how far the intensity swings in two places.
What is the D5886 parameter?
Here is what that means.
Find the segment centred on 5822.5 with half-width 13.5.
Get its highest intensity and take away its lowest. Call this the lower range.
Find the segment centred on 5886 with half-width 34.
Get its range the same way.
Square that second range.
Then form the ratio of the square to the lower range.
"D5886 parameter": 16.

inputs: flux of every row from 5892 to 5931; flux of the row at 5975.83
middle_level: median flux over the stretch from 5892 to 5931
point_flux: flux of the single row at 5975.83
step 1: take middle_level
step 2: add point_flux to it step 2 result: 20.2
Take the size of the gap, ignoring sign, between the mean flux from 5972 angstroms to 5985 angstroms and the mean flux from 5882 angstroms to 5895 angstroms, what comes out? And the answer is 2.6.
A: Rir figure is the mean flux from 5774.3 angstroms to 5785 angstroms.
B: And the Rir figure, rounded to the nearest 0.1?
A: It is 10.8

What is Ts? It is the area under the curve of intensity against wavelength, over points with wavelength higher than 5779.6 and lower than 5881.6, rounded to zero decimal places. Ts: 1136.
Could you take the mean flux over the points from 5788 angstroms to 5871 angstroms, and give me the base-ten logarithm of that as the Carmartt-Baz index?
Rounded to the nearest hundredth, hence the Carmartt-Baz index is 1.05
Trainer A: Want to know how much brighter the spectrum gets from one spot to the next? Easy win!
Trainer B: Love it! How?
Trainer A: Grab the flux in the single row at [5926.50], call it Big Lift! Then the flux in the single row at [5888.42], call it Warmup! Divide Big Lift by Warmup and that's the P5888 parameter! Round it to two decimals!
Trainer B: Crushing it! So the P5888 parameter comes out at 1.32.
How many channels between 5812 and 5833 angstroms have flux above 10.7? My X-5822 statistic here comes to 8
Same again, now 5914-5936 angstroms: 6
